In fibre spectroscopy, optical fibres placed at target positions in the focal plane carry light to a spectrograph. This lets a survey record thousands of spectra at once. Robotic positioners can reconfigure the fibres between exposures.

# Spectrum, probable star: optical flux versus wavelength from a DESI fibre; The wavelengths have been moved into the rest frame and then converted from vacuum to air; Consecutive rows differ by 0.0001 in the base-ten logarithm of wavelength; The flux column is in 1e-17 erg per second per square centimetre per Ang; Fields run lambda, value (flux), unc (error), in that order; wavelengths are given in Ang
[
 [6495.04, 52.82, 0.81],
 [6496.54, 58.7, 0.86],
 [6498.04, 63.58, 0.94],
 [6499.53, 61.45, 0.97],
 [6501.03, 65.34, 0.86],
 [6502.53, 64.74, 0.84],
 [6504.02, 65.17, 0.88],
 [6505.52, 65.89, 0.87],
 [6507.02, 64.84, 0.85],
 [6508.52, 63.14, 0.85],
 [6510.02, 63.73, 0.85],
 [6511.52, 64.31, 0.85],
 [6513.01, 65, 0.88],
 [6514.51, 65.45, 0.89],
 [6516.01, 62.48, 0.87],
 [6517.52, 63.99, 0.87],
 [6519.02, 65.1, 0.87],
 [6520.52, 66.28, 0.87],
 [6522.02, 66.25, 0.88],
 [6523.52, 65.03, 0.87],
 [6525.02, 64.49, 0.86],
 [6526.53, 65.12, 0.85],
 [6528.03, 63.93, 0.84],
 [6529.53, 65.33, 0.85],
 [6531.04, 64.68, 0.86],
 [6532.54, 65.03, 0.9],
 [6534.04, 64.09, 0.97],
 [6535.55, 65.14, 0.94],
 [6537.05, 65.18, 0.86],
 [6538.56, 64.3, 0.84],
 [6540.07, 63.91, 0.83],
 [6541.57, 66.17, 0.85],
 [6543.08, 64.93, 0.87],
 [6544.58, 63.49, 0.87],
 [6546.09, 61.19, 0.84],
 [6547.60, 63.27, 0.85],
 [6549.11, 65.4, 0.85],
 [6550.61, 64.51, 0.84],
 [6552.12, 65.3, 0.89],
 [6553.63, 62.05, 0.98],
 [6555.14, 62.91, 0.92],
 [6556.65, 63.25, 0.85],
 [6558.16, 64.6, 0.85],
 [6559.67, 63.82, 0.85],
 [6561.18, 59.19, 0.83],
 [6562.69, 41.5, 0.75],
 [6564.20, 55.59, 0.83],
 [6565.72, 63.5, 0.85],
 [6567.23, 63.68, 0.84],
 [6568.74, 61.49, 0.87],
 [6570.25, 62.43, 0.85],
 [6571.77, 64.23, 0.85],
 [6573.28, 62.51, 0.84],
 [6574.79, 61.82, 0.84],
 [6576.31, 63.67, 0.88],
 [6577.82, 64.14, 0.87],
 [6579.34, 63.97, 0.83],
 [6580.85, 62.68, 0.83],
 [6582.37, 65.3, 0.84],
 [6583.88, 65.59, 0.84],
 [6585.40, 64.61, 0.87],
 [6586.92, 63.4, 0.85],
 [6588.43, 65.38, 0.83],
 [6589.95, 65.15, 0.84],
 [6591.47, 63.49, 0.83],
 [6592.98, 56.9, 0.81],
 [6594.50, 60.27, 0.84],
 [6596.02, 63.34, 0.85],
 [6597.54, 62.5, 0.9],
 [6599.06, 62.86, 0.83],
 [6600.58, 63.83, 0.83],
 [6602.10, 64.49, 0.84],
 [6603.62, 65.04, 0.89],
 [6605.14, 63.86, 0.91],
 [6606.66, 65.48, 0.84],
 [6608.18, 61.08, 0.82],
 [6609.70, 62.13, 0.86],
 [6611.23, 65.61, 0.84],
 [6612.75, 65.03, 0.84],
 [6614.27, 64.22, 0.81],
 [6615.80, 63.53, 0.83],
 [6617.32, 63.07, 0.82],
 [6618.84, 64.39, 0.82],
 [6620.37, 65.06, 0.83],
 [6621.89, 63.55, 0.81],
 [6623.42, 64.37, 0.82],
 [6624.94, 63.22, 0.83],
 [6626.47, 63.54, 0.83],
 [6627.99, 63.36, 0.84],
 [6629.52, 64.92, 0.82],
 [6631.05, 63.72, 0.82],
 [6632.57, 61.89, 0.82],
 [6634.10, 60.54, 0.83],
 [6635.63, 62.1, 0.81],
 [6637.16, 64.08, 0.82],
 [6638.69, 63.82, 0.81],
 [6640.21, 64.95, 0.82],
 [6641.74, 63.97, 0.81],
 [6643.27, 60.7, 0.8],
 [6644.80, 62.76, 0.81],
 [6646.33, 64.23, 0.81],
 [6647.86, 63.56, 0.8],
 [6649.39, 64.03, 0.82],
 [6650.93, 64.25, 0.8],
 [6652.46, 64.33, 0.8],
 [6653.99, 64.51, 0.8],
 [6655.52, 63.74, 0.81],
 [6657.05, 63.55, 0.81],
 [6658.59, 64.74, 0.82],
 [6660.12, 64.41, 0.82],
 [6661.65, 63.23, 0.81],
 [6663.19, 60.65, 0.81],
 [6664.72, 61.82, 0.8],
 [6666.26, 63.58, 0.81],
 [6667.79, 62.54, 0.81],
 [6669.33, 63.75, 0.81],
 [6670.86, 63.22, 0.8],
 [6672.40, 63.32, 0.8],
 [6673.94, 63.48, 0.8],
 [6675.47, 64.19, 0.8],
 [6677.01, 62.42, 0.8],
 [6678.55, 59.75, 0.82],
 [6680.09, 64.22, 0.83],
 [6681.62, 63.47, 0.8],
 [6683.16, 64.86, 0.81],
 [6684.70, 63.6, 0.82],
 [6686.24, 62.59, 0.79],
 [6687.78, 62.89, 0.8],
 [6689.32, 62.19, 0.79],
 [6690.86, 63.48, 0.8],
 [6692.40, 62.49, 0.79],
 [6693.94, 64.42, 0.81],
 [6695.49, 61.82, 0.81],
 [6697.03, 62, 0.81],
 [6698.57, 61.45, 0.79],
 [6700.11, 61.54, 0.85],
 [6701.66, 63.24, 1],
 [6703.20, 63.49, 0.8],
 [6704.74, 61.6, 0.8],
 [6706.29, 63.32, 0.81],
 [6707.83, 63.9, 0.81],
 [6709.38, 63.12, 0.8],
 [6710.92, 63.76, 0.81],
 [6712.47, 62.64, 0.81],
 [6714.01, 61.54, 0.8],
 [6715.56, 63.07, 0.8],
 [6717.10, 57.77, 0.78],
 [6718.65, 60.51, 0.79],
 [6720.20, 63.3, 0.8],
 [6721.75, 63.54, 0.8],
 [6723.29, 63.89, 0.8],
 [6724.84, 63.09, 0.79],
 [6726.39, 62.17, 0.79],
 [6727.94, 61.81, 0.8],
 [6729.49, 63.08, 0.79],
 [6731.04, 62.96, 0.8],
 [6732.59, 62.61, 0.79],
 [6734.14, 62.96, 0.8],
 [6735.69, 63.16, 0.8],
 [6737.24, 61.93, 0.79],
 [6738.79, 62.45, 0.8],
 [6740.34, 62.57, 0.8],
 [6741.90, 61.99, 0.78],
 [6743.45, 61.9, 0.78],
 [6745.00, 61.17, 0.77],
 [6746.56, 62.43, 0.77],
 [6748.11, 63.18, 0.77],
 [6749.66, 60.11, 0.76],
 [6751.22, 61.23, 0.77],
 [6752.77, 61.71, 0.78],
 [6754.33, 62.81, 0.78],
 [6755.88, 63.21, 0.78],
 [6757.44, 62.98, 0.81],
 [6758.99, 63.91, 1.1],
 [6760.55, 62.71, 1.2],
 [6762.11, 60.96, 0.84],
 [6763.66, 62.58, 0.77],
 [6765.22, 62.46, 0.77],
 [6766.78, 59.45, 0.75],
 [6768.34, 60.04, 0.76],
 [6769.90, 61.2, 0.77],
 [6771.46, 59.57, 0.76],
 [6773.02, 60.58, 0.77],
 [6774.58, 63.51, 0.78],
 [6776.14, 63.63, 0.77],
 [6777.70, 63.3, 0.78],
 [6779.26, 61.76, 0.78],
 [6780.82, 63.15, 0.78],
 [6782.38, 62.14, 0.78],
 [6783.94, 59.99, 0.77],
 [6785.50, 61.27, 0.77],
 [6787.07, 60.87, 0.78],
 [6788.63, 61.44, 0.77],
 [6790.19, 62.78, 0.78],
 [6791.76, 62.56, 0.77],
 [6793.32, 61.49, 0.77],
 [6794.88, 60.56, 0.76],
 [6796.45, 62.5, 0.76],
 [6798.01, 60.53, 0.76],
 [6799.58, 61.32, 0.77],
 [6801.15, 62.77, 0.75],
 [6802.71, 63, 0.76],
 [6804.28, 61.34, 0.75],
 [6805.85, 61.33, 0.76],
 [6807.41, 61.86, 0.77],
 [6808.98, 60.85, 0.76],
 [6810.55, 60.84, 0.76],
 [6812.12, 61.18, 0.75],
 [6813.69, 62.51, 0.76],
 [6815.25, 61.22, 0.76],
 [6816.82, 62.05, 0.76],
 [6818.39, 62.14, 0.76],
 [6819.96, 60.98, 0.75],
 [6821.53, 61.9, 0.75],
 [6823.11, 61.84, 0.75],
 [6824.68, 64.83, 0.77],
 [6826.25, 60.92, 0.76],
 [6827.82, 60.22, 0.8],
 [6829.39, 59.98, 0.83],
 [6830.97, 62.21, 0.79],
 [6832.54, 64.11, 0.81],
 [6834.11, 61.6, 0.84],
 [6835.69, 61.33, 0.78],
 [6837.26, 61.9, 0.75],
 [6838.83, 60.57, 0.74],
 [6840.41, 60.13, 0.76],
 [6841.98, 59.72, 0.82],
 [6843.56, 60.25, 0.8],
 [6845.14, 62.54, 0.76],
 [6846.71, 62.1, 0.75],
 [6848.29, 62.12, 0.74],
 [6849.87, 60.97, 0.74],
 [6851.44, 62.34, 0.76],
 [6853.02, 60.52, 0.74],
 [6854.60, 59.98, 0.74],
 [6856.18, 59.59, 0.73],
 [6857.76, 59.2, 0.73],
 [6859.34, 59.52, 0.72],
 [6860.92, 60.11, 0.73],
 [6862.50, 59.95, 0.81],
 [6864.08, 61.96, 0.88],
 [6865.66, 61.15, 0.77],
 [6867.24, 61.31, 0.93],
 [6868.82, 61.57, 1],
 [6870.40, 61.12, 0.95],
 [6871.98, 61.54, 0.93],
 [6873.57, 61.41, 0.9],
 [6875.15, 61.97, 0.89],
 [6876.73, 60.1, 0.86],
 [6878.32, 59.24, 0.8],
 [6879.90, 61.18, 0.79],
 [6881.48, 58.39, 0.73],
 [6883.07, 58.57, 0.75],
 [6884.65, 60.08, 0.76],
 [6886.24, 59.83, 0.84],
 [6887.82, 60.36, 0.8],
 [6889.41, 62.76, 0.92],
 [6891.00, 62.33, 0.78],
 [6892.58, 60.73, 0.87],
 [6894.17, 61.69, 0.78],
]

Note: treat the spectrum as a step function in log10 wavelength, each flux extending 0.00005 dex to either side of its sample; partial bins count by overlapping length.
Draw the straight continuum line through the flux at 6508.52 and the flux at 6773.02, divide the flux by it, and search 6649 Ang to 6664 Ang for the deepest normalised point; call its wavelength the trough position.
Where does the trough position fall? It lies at 6663.19 Ang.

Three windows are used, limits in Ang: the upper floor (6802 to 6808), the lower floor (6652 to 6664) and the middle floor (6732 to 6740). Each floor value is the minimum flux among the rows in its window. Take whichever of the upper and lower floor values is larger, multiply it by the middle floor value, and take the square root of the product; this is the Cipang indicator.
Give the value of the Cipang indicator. 61.6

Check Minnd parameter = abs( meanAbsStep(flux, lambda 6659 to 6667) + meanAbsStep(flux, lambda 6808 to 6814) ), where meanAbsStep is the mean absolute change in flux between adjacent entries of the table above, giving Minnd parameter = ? 2.2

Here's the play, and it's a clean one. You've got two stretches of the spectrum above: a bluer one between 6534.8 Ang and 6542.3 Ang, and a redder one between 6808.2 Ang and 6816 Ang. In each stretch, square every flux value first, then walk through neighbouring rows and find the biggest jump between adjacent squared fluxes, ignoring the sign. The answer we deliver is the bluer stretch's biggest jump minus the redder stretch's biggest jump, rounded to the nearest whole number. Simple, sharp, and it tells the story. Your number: 129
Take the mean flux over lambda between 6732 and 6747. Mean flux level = 62.3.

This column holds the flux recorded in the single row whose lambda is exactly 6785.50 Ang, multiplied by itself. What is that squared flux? 3754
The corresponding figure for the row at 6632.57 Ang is 3830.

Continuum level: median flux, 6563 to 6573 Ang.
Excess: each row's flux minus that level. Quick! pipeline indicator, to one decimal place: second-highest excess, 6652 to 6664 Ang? 1.5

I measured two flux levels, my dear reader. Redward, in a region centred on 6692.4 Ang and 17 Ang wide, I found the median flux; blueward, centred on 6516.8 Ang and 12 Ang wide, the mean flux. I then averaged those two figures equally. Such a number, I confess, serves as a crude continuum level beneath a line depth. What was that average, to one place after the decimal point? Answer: 63.7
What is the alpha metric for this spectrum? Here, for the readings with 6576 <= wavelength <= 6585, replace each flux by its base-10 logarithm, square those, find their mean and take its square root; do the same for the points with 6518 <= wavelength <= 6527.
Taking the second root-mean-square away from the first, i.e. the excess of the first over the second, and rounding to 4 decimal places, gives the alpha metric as -0.0078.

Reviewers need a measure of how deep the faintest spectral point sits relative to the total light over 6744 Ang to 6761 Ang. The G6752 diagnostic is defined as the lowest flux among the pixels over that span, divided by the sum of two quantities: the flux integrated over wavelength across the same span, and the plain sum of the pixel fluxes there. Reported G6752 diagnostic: 0.034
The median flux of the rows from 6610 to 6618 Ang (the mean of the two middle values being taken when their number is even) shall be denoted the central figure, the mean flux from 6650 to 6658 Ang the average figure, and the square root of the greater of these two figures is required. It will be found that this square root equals 8.01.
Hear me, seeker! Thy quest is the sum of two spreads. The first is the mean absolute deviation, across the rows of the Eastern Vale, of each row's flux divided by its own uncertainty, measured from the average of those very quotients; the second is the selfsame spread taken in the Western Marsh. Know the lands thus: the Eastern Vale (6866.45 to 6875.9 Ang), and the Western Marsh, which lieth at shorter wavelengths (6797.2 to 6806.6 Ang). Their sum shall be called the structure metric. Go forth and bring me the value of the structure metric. 3.4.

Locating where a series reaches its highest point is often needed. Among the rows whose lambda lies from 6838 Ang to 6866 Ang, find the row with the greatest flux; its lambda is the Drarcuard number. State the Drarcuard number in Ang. 6845.14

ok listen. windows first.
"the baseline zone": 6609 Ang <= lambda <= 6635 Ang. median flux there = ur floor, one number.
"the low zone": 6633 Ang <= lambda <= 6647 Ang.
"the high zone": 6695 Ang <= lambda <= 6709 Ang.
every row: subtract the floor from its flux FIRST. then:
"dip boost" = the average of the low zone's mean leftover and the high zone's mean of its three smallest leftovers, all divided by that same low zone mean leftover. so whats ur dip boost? 2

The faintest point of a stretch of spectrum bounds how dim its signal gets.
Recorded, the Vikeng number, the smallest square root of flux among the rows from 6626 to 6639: 7.78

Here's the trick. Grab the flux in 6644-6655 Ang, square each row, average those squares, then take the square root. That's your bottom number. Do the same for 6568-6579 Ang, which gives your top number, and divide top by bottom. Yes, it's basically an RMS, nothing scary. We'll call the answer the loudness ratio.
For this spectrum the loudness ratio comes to 0.98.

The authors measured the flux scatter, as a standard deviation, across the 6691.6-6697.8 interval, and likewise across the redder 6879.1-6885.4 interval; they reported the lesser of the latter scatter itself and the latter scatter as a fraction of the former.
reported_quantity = 1.1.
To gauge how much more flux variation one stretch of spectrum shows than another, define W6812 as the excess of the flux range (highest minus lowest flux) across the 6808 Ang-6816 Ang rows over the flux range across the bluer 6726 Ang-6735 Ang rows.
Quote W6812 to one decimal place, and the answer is 0.4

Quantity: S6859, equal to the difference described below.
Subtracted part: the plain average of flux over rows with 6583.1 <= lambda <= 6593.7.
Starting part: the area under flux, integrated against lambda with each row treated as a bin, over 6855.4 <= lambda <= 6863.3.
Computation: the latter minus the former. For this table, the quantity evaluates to 408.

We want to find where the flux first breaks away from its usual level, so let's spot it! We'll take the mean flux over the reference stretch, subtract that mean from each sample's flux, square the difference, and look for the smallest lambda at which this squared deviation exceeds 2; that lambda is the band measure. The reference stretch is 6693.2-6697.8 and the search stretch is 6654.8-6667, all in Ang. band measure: 6658.59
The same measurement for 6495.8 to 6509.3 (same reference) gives 6496.54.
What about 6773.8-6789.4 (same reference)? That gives 6783.94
